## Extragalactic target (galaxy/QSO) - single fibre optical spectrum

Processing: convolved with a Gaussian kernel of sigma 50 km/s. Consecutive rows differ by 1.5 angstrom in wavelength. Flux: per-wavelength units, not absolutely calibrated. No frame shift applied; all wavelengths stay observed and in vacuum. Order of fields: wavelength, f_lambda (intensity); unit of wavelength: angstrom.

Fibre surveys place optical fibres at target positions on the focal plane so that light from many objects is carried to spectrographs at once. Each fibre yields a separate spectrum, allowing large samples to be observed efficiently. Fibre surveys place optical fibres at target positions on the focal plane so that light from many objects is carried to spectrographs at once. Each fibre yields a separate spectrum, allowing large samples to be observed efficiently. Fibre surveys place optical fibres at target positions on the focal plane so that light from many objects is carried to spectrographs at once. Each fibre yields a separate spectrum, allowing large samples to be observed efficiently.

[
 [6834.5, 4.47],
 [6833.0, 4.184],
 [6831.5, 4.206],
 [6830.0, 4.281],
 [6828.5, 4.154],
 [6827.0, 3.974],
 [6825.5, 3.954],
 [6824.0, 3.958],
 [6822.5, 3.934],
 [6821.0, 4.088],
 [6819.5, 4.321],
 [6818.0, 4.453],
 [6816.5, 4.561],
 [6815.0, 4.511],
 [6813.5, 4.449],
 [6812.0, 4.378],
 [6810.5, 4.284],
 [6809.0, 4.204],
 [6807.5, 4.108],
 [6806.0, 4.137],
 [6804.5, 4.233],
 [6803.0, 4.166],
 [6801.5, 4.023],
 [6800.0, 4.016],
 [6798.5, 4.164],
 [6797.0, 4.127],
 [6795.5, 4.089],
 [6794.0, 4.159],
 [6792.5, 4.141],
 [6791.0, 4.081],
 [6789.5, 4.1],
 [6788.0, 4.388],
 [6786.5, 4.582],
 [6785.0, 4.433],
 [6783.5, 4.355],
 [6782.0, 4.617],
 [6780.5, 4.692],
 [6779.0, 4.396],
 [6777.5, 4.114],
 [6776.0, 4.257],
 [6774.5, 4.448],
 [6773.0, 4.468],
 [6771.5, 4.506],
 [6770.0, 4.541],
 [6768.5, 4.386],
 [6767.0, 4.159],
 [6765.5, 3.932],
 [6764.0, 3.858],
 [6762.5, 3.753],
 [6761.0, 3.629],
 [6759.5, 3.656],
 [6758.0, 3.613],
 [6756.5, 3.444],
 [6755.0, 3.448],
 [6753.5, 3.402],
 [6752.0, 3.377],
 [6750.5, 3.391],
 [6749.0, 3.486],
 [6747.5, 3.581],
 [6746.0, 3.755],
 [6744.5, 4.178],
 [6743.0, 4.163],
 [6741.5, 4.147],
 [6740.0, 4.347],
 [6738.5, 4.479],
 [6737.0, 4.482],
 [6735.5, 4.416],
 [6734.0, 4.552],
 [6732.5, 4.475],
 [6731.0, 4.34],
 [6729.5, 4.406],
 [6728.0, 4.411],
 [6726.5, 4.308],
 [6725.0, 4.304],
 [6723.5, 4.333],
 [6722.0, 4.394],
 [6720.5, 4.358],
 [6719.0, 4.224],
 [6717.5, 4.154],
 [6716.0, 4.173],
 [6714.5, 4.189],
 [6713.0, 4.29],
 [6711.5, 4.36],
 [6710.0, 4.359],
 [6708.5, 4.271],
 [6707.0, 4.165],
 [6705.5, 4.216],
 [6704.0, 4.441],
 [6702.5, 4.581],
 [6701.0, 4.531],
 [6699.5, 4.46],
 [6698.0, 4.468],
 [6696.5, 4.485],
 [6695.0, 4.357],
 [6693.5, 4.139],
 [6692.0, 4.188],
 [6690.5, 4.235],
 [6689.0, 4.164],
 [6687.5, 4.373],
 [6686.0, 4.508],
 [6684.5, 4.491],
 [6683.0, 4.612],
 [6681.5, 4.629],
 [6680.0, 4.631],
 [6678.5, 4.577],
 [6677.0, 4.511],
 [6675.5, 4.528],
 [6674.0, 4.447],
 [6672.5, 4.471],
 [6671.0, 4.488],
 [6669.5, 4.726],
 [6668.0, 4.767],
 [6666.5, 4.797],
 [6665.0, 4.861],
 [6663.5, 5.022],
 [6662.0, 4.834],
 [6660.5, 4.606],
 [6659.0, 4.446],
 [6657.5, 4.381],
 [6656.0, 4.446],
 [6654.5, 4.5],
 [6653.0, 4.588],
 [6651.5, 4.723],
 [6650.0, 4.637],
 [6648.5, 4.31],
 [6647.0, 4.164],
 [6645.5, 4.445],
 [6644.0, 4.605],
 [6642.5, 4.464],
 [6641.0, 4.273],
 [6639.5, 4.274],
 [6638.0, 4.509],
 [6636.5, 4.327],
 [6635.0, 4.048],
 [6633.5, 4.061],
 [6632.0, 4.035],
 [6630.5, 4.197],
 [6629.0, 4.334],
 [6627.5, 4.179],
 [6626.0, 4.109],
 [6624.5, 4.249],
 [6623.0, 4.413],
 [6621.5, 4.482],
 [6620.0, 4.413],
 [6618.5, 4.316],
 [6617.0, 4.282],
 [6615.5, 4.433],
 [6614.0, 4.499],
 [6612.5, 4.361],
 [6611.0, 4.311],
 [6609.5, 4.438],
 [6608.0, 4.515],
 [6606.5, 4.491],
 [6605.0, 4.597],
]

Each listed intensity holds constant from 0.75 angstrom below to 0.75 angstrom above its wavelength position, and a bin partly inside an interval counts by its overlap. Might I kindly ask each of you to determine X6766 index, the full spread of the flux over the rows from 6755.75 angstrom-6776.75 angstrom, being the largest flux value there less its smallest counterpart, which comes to 1.1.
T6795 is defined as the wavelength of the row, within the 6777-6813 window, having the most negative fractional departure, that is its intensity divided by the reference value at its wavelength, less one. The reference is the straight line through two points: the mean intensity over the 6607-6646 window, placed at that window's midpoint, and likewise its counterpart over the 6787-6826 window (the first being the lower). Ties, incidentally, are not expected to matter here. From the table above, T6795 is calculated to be 6800.0 angstrom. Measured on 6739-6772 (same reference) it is 6752.0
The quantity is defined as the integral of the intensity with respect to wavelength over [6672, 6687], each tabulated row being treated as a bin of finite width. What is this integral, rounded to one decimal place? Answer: 68.1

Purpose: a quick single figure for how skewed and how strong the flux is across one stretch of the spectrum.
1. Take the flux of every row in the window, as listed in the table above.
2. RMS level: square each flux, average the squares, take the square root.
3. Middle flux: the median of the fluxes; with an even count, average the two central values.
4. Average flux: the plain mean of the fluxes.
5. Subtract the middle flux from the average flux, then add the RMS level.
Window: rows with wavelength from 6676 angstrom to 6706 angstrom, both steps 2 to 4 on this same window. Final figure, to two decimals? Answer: 4.39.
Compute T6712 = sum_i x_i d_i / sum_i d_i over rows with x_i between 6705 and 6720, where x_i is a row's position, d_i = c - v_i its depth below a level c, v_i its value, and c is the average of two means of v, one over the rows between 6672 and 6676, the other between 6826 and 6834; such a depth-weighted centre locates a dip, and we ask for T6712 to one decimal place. 6713.2 angstrom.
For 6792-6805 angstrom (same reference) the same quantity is 6798.4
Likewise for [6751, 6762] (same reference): 6756.1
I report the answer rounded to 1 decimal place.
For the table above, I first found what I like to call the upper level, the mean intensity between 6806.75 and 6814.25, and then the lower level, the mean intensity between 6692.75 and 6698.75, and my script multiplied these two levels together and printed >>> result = 18.7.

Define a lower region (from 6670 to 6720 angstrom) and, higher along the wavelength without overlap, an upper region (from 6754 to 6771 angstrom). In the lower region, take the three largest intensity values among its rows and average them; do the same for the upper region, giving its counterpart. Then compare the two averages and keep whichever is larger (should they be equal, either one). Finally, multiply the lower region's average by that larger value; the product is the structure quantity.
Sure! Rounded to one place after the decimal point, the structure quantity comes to 21.4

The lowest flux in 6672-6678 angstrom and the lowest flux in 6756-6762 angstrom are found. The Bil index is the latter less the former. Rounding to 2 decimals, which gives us -1.00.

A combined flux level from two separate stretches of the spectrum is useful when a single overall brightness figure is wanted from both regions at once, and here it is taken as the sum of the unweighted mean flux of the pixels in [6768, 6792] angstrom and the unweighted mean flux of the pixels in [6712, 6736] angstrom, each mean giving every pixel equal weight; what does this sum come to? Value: 8.73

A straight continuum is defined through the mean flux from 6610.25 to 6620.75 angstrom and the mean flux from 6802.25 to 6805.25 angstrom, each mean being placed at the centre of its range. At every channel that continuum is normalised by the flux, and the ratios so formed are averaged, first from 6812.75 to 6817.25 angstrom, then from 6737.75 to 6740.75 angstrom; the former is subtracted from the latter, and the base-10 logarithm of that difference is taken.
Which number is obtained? -1.4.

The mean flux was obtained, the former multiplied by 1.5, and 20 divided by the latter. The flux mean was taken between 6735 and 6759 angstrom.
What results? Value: 3.46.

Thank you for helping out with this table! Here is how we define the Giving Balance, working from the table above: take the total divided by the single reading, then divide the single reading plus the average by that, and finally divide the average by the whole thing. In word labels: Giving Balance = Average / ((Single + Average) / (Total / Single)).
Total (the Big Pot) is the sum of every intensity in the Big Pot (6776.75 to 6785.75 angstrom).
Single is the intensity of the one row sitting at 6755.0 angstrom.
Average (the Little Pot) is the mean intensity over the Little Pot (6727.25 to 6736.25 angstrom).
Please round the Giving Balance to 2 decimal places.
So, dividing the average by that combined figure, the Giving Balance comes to 4.34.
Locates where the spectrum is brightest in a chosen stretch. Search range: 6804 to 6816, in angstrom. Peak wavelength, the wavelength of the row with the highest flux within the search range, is 6815.0 angstrom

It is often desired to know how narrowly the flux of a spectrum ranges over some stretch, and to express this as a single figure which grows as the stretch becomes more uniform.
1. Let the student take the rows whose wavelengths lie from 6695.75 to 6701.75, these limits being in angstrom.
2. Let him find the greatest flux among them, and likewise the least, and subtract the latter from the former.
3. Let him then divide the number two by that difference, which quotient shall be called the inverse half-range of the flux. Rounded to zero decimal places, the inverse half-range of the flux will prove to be 28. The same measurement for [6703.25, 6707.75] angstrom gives 7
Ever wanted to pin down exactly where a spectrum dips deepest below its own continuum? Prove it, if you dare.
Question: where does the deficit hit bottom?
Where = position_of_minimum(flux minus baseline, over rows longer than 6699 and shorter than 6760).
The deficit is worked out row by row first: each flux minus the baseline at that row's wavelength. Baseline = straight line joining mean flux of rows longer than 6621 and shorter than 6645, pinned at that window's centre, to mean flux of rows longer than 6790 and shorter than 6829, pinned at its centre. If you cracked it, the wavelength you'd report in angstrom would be 6752.0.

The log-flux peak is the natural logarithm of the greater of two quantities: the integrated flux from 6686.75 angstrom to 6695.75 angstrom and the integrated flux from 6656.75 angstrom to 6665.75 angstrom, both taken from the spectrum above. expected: 3.74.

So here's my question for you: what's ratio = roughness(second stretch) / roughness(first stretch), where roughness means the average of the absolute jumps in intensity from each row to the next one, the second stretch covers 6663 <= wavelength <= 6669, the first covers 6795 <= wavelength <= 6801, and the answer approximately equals 1.1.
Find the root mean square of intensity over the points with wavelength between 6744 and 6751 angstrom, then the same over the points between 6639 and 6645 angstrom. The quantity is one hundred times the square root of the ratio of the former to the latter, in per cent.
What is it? 91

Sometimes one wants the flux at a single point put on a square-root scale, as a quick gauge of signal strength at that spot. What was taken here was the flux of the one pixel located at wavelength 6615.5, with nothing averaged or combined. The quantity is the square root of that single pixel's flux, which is 2.11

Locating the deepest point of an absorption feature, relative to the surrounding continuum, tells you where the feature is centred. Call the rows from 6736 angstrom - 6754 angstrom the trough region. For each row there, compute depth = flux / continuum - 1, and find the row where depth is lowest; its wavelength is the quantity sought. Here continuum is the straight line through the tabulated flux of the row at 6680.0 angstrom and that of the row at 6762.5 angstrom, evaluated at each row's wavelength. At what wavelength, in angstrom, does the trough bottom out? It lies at 6752.0 angstrom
